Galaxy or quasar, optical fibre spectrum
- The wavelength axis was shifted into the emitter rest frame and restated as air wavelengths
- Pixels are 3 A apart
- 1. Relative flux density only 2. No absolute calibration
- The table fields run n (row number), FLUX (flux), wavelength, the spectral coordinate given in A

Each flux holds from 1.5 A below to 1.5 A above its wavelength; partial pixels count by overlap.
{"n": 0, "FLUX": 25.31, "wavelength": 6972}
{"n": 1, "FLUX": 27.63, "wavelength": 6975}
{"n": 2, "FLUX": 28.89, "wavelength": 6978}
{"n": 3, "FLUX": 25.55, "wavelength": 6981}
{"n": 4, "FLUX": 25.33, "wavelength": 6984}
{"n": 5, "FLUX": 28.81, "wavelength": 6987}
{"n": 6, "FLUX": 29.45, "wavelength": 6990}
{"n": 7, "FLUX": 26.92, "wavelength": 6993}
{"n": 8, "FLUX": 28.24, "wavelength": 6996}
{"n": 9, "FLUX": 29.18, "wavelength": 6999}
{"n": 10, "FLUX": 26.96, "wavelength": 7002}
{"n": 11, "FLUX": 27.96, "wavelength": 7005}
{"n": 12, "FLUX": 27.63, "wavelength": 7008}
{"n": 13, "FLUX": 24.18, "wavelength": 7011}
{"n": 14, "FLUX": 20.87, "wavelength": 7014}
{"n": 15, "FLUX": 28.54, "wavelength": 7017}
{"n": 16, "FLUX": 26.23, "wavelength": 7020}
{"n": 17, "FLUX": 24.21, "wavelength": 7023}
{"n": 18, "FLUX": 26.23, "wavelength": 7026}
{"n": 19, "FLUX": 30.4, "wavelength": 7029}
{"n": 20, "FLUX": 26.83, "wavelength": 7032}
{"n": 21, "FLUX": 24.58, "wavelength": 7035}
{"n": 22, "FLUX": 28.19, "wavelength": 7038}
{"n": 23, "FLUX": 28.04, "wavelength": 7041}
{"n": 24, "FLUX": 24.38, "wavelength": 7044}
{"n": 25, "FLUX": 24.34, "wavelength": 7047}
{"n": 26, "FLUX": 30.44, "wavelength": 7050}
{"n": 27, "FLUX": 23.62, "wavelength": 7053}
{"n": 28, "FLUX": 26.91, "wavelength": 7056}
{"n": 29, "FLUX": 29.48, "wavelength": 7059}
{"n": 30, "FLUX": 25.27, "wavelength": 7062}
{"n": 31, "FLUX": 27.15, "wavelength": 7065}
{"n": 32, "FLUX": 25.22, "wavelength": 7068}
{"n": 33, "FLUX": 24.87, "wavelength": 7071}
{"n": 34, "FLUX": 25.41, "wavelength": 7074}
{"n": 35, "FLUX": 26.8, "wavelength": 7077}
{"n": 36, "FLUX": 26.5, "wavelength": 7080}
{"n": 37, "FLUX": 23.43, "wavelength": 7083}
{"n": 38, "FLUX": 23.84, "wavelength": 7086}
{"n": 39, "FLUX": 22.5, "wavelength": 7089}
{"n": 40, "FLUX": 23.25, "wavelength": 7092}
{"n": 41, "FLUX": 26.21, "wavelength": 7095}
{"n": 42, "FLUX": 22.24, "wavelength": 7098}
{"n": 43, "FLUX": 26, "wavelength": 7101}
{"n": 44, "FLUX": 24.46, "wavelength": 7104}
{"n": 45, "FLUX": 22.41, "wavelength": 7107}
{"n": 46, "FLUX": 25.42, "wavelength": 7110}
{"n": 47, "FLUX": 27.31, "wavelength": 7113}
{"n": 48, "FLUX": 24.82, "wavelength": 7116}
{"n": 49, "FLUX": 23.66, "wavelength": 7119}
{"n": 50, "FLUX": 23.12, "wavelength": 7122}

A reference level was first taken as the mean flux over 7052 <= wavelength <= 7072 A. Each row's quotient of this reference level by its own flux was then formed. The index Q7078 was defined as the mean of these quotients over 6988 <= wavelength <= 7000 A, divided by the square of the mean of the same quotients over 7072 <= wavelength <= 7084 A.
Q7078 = 0.88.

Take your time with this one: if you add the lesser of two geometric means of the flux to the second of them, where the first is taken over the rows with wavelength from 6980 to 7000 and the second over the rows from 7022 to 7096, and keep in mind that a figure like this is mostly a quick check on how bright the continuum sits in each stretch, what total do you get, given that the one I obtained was 51.7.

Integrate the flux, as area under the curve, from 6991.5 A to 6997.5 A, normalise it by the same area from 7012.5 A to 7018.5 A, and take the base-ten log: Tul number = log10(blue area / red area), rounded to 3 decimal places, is 0.048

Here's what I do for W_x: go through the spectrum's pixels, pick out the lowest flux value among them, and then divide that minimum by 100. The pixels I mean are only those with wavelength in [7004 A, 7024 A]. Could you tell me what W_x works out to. 0.209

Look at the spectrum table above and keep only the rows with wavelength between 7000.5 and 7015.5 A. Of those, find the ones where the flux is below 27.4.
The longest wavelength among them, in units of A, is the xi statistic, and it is 7014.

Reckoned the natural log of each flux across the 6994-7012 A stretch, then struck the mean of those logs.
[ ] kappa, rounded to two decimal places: 3.31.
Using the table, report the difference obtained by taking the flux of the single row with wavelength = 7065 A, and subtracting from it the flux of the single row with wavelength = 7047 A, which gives 2.8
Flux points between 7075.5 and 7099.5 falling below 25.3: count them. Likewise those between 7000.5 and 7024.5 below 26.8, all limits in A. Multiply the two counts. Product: 20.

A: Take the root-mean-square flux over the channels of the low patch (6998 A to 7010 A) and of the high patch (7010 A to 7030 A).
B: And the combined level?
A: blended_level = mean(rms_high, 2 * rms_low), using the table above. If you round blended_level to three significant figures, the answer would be 40.9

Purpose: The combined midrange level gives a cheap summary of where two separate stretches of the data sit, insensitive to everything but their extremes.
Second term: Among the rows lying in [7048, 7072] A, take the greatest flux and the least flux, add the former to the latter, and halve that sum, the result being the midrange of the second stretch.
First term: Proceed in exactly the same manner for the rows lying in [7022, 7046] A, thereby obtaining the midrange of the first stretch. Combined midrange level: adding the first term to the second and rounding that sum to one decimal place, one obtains 54.3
